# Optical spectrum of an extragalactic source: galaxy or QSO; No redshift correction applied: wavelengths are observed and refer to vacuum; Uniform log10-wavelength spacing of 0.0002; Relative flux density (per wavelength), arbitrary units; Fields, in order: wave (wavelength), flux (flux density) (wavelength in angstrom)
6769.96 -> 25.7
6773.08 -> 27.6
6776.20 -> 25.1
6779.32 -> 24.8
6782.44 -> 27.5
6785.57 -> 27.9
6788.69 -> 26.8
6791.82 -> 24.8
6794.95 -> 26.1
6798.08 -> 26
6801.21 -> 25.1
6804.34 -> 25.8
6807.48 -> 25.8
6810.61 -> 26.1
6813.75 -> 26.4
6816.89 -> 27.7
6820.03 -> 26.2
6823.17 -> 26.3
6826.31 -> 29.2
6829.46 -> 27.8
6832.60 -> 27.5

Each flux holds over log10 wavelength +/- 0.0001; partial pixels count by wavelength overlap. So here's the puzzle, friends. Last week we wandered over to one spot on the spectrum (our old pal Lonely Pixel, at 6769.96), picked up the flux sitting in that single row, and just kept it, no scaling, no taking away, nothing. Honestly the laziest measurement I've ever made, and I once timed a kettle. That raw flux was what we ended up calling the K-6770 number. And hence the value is 25.7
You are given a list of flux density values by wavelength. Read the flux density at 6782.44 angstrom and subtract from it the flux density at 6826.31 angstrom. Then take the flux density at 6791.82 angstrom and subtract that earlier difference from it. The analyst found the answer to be 26.5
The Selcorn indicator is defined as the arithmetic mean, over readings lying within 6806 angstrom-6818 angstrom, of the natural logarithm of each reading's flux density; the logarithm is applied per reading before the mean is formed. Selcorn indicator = 3.28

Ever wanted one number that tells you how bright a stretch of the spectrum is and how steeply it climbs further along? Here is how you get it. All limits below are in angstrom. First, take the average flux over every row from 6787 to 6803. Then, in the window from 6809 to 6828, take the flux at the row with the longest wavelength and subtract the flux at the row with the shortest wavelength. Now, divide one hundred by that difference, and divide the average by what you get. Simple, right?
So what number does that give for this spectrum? 0.80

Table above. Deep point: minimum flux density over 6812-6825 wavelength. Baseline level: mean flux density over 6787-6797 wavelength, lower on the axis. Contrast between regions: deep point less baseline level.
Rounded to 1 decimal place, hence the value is 0.3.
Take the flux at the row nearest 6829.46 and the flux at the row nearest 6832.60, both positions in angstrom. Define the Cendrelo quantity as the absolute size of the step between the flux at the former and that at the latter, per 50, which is 0.006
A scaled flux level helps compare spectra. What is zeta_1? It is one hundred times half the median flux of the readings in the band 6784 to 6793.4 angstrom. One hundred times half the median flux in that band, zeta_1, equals 1340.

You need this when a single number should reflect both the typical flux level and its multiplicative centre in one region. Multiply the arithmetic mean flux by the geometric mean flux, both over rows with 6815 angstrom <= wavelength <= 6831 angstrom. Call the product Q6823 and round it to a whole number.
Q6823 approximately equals 752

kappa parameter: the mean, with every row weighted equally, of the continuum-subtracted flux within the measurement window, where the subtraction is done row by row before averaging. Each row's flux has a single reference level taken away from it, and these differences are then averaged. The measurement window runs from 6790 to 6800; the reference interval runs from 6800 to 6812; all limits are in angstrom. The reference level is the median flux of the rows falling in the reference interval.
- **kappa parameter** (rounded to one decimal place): -0.2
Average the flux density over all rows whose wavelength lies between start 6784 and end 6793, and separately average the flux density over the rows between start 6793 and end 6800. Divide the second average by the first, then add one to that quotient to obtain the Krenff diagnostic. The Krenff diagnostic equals 1.98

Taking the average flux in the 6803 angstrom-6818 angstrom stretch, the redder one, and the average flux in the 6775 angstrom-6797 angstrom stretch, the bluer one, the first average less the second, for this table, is 0.2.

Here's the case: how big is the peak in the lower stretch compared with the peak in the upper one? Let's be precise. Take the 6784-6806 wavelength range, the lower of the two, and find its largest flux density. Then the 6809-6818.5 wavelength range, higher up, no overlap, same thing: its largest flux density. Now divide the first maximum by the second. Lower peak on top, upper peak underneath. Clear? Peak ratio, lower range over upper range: 1.01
